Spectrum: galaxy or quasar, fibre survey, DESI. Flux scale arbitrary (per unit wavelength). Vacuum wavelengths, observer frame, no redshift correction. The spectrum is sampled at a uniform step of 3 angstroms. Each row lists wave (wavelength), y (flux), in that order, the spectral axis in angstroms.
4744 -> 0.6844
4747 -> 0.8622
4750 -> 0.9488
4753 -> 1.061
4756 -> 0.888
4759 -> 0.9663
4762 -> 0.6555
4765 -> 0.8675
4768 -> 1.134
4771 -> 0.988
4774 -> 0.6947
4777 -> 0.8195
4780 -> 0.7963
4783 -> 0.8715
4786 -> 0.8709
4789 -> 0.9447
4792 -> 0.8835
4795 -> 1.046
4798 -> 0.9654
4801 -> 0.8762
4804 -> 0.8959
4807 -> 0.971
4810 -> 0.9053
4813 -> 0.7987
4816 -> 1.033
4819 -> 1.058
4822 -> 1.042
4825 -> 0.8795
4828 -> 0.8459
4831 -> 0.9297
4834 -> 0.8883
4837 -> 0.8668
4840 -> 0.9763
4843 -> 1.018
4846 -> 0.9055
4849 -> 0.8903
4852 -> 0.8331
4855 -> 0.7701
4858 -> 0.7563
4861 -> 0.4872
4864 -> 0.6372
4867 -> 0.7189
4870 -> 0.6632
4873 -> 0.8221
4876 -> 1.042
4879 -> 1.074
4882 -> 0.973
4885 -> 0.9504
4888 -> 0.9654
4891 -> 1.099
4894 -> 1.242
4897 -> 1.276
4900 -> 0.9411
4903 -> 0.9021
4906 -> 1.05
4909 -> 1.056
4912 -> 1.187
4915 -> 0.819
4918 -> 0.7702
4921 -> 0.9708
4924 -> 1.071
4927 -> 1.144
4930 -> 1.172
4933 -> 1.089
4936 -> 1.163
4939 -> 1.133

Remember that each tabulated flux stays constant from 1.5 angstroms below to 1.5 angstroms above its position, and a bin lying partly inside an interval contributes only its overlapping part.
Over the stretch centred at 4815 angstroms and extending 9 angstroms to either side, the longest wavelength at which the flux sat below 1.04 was 4816 angstroms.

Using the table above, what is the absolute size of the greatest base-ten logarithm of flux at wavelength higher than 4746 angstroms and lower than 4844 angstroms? 0.055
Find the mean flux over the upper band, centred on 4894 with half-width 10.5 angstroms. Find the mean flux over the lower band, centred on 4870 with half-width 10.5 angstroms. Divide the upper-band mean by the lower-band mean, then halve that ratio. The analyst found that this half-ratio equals 0.68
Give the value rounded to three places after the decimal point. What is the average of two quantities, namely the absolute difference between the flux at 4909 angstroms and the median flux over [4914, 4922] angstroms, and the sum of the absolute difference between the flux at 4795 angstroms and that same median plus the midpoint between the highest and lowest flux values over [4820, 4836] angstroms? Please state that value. 0.704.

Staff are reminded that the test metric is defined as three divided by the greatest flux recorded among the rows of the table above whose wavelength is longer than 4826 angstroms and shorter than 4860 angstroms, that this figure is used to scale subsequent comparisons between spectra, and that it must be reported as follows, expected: 2.9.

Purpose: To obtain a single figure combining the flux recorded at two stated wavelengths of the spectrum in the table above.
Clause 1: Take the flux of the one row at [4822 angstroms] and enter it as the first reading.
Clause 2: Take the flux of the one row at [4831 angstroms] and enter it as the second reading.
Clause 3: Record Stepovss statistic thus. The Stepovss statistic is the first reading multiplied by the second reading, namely 0.97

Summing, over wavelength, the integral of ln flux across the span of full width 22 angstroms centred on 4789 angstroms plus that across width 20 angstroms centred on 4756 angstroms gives -4.6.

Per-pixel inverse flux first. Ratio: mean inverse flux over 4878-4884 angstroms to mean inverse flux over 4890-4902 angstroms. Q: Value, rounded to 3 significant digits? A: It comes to 1.10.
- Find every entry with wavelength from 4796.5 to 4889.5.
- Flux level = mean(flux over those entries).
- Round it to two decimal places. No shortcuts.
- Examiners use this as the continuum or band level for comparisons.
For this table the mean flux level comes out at 0.89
